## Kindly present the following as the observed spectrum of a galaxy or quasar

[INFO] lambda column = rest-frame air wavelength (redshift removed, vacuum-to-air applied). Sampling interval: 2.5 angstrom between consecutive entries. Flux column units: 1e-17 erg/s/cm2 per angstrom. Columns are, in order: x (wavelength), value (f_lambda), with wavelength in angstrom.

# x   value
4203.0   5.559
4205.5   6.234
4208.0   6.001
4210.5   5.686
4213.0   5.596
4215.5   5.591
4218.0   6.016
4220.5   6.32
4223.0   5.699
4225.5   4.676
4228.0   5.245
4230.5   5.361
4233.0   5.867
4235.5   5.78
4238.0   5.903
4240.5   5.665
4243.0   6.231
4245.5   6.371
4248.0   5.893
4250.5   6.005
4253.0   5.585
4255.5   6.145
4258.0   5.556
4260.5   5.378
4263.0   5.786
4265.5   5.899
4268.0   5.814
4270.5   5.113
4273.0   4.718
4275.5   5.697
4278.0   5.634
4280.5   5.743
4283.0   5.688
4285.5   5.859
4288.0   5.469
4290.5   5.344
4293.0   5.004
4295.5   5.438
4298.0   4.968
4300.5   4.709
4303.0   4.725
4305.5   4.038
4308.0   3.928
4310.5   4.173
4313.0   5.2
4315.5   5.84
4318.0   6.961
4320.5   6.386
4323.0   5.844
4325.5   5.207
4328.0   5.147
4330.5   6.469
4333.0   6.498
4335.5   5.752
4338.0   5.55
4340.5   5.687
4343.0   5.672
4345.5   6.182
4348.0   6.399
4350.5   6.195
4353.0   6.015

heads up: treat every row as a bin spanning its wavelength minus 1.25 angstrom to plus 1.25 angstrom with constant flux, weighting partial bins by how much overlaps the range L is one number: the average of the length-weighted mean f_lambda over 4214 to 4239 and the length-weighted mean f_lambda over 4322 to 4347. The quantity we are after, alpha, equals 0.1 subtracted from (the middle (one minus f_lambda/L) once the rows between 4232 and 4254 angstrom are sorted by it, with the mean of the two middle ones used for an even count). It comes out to -0.129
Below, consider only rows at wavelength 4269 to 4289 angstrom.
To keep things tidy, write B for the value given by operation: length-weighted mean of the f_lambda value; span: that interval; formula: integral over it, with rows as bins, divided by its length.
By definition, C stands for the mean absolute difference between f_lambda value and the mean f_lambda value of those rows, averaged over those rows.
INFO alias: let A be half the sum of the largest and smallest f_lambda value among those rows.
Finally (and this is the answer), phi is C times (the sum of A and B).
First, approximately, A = 5.3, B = 5.49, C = 0.29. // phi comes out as 3.2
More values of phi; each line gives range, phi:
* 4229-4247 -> 2.9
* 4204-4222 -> 3.0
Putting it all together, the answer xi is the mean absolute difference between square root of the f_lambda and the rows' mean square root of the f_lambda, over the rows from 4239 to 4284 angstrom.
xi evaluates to 0.06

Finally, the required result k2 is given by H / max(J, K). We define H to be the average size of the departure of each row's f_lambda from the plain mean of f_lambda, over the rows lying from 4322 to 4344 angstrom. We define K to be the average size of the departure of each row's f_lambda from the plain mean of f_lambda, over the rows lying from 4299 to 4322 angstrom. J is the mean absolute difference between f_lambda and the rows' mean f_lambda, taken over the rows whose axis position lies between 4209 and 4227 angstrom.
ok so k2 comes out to 0.4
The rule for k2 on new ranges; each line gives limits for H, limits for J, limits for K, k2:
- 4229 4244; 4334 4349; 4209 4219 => 0.7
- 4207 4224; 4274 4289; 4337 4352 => 0.7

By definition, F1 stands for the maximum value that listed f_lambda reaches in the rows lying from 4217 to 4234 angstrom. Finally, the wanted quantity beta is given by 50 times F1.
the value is 316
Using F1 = 6.32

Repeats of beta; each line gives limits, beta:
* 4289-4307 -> 272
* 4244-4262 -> 319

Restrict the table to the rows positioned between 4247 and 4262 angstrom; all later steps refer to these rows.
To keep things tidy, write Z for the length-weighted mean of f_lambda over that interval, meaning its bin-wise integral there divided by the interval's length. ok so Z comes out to 5.8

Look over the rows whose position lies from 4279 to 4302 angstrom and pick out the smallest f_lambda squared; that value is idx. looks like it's 22.2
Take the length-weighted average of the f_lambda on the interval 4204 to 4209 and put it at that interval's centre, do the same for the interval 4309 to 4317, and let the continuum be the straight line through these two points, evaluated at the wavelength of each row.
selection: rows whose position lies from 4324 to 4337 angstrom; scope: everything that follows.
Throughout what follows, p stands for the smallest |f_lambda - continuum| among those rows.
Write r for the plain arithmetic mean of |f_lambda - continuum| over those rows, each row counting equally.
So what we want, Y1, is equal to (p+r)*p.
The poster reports 0.21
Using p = 0.19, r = 0.88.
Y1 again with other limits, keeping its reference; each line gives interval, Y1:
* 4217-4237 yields 0.01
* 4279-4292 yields 0.01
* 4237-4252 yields 0.04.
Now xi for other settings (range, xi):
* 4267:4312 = 0.12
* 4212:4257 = 0.06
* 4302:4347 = 0.15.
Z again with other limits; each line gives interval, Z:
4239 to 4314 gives 5.4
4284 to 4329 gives 5.2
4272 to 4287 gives 5.6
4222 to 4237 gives 5.4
